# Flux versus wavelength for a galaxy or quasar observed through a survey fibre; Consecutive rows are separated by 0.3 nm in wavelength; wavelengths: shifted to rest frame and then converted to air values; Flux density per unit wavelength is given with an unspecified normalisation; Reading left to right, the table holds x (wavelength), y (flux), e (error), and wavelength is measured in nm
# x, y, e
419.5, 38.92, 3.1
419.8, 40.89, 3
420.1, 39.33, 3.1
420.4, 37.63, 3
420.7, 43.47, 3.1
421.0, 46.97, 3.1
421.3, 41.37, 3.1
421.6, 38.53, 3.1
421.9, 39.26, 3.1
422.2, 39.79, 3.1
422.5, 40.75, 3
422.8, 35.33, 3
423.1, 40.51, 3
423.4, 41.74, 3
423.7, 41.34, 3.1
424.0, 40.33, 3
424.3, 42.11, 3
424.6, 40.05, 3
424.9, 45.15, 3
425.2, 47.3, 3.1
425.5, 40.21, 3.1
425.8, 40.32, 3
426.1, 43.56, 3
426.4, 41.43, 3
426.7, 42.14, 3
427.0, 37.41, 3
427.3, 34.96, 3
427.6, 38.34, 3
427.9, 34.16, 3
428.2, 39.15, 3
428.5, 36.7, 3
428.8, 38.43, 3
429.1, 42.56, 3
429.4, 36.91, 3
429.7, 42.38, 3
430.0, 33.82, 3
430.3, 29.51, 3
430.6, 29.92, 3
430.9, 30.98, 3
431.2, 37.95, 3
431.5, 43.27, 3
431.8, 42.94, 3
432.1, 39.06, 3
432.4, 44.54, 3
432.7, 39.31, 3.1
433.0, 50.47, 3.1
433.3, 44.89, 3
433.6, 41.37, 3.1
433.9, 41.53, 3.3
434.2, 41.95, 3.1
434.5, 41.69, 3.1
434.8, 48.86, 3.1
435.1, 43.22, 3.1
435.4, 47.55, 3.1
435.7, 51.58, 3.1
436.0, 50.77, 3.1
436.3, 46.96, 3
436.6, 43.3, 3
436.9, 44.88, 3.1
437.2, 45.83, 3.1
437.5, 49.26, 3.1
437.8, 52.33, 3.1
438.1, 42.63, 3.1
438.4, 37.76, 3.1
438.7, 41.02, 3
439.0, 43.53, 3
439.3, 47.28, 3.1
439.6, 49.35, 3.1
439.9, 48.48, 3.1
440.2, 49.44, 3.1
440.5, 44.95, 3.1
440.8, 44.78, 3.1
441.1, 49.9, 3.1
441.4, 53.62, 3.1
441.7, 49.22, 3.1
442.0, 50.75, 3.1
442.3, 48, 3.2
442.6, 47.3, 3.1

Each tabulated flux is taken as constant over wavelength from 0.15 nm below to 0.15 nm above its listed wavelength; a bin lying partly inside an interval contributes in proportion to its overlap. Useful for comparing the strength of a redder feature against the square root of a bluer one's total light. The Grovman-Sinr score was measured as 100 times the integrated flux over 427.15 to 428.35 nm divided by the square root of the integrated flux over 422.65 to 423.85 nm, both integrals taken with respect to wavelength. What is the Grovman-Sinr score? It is 637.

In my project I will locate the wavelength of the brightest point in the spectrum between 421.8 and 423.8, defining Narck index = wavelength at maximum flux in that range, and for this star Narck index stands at 423.4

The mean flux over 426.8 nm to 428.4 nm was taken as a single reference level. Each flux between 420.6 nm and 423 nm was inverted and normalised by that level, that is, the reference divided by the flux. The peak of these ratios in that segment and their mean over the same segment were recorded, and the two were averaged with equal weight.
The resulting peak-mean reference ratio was 0.98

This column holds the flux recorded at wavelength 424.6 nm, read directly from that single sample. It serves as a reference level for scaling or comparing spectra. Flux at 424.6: 40.05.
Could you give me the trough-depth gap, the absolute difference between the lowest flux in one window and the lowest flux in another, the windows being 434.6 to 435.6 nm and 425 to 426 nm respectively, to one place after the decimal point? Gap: 3.0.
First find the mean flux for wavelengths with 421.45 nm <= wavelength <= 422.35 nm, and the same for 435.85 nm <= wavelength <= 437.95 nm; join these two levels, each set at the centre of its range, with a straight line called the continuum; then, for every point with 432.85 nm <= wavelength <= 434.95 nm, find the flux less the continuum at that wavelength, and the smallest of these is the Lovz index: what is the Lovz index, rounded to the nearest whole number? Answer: -5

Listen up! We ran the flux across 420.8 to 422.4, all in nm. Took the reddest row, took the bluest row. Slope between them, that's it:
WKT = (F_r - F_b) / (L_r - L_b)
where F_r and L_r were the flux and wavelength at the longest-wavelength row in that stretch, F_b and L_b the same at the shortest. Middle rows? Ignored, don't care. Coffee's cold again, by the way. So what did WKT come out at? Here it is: -6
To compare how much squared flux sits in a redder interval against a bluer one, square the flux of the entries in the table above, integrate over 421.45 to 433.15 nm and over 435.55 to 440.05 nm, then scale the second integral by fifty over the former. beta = 26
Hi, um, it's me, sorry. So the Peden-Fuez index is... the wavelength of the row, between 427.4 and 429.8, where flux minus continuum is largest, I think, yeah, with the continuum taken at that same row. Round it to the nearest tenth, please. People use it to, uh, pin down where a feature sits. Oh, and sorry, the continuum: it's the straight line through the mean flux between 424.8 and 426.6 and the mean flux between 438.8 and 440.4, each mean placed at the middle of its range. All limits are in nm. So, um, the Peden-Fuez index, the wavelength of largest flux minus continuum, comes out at 429.1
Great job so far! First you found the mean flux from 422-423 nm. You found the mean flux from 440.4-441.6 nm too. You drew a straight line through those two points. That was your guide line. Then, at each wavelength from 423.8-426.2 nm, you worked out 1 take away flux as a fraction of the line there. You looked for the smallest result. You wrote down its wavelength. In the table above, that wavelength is 425.2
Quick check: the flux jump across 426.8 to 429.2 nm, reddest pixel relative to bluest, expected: 5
